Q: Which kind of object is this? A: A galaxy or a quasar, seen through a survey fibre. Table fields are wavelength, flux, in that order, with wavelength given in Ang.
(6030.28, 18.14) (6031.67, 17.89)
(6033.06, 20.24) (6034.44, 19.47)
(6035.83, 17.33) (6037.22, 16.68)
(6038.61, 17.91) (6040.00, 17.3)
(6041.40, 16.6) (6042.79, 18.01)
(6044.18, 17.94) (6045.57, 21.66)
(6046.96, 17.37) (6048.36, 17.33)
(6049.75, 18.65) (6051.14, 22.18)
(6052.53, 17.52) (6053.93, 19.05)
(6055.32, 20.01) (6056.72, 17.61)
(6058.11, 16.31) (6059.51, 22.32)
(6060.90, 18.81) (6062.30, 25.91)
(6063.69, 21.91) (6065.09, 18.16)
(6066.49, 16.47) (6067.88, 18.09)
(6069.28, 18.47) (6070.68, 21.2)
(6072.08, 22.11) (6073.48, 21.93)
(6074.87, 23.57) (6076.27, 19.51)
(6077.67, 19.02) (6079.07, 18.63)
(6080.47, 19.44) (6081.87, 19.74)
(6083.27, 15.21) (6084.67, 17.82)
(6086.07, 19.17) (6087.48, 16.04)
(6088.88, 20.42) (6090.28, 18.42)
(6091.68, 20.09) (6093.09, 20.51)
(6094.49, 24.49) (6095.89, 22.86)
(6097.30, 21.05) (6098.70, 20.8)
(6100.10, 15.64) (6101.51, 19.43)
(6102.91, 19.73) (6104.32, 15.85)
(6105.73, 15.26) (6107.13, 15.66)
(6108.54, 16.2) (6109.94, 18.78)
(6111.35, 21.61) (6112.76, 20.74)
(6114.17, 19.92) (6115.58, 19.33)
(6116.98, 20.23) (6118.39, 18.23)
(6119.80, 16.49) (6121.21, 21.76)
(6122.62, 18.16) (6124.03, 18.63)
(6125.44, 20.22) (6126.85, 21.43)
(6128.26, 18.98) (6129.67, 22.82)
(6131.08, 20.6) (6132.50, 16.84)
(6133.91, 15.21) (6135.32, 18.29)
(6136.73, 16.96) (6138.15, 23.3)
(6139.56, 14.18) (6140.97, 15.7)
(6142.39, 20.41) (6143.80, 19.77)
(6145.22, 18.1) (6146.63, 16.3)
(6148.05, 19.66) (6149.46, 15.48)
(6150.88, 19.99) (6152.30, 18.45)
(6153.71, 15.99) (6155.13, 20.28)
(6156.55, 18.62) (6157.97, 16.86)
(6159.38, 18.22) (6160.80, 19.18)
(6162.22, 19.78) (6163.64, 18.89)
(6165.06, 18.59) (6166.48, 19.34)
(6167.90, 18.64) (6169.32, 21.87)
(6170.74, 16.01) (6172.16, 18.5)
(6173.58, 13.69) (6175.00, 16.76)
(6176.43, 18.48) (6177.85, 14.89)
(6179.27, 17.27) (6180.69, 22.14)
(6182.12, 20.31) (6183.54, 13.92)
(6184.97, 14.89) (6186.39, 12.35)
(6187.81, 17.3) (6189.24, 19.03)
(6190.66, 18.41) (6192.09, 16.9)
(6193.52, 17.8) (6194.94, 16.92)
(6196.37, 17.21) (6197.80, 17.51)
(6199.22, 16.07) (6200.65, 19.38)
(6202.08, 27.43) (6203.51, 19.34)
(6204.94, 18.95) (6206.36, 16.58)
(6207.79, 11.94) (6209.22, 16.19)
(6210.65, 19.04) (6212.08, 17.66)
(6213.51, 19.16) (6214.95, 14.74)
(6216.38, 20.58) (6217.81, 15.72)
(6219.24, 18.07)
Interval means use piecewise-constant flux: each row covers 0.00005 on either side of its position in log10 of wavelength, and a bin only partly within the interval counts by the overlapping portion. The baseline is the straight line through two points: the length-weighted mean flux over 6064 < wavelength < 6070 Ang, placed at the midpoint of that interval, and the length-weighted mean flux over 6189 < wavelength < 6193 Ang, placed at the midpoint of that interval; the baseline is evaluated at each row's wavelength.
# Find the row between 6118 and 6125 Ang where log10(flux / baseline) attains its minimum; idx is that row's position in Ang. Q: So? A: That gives 6119.80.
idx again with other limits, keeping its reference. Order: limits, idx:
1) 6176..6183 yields 6177.85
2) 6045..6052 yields 6048.36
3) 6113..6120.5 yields 6119.80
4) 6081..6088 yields 6083.27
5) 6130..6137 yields 6133.91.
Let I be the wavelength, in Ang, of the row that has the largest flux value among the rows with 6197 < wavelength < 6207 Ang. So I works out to 6202.08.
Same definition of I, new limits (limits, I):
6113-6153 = 6138.15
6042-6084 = 6062.30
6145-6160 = 6155.13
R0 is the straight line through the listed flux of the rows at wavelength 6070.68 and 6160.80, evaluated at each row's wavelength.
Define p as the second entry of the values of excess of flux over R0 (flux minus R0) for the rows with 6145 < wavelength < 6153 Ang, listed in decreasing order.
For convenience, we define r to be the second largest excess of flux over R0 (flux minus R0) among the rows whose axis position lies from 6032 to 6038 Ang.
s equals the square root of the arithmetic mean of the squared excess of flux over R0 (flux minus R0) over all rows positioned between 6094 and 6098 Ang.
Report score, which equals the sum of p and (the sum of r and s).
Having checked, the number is 0.2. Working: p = 0.2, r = -2.5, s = 2.6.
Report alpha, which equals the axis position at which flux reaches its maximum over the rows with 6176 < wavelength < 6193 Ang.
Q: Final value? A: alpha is 6180.69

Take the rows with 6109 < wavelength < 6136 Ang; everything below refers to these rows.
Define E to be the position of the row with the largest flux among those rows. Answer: 6129.67 Ang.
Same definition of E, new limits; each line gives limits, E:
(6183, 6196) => 6189.24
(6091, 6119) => 6094.49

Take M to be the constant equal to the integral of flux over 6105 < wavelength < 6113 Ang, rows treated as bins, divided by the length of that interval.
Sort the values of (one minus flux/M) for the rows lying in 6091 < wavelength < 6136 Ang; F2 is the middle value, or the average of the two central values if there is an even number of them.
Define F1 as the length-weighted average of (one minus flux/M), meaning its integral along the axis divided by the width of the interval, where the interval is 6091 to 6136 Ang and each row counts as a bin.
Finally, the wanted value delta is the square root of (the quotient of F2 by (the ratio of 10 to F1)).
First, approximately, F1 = -0.08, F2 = -0.10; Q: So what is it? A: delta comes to 0.027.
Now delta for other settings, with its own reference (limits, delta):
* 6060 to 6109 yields 0.027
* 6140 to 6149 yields 0.009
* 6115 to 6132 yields 0.033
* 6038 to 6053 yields 0.002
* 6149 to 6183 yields 0.009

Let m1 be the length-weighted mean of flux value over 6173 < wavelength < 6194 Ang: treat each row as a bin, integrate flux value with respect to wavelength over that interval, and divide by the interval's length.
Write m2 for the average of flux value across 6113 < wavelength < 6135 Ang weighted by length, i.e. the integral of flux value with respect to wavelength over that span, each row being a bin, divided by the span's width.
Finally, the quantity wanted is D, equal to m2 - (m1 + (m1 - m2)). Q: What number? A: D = 5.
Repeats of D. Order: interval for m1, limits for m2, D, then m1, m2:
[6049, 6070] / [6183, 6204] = -4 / 19.4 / 17.6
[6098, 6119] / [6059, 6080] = 4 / 18.5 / 20.4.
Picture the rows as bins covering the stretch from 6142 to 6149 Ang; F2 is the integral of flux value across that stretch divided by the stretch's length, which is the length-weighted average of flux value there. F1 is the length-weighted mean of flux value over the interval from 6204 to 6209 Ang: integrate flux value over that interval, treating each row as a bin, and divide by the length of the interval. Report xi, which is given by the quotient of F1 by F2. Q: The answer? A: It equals 0.86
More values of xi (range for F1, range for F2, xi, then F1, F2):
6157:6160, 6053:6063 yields 0.88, 17.6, 19.9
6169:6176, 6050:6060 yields 0.89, 17.2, 19.2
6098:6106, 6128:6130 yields 0.85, 17.9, 21.0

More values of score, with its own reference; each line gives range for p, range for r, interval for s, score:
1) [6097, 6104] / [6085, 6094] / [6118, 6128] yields 1.8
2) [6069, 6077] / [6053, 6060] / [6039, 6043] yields 4.0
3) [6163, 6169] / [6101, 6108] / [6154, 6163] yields -0.1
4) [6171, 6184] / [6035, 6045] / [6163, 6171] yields -0.5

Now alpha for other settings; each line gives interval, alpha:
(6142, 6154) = 6142.39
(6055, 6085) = 6062.30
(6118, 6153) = 6138.15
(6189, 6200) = 6189.24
